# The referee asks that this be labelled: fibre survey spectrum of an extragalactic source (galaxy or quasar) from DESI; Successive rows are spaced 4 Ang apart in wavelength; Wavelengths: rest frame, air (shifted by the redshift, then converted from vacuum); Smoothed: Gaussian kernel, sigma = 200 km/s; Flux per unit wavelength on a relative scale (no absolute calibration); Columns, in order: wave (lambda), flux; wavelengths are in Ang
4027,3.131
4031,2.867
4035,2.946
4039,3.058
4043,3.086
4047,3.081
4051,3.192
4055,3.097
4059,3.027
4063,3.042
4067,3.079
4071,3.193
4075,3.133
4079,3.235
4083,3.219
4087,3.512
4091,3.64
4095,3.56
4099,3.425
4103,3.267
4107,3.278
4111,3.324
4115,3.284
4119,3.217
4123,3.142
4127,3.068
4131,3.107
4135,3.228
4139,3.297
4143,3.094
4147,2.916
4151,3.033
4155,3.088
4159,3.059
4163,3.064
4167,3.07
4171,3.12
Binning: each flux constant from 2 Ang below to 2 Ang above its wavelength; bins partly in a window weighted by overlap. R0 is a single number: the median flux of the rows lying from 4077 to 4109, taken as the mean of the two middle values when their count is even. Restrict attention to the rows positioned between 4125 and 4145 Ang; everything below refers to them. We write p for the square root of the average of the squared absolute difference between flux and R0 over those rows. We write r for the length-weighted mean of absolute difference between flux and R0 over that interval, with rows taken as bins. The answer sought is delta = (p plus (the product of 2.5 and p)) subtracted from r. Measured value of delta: -0.55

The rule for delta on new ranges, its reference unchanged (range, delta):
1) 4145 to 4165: -0.82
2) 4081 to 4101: -0.48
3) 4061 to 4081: -0.58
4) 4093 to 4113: -0.30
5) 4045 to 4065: -0.68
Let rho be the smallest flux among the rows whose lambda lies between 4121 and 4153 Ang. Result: 2.916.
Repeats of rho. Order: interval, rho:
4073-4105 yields 3.133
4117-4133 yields 3.068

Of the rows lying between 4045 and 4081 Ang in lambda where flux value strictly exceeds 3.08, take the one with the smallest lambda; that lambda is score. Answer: 4047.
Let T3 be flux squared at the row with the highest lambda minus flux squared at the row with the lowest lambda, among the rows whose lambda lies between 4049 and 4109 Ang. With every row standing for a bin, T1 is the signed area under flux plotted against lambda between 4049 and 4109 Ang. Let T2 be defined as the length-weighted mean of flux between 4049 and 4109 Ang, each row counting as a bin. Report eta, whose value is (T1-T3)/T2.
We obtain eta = 60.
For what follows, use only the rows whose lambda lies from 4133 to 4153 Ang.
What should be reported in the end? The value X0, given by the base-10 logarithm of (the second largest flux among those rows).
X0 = 0.509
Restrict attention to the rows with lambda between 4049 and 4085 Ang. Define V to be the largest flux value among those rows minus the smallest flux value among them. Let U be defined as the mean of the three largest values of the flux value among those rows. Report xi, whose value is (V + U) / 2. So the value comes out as 1.71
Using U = 3.22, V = 0.208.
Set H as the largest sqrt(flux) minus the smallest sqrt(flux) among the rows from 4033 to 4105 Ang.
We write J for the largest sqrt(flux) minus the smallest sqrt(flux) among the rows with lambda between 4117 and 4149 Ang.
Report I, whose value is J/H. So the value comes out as 0.6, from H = 0.19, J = 0.11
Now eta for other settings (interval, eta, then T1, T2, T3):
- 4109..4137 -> 28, 89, 3.20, -0.6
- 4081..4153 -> 72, 234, 3.26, -1.2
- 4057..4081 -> 24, 75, 3.12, 1.3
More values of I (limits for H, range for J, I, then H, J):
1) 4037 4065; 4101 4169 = 2.5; 0.05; 0.12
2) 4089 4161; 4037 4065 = 0.2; 0.20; 0.05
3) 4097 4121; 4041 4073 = 0.8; 0.06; 0.05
